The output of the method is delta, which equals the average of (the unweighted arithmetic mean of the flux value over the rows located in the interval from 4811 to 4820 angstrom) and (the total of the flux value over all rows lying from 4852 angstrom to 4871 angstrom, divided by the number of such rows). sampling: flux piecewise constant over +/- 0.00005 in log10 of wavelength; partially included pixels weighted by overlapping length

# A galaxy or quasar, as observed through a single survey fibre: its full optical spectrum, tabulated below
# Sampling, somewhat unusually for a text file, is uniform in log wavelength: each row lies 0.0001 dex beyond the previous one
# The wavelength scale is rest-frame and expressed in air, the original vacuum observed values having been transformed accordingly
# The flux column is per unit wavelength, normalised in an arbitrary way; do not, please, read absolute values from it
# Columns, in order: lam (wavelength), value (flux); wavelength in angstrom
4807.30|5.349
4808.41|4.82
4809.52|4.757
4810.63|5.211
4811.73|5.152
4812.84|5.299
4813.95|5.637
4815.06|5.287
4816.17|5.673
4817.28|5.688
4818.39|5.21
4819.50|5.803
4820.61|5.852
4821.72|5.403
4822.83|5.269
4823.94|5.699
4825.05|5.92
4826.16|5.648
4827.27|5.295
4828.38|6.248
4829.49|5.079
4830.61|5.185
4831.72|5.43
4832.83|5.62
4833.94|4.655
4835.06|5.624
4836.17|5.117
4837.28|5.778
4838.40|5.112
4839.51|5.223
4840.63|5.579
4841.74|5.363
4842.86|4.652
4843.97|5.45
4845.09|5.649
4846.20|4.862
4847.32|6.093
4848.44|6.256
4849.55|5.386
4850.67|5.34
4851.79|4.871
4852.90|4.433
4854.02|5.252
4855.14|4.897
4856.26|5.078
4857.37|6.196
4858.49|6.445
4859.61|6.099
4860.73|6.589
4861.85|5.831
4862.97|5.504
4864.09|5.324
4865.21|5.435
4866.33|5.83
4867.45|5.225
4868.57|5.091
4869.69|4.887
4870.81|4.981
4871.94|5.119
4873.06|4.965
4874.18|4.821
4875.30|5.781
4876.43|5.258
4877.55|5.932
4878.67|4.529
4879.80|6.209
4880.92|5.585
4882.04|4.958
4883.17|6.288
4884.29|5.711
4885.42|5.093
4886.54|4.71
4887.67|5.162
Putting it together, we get 5.47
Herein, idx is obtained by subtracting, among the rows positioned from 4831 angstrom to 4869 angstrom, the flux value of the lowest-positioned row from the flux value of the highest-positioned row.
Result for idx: -0.34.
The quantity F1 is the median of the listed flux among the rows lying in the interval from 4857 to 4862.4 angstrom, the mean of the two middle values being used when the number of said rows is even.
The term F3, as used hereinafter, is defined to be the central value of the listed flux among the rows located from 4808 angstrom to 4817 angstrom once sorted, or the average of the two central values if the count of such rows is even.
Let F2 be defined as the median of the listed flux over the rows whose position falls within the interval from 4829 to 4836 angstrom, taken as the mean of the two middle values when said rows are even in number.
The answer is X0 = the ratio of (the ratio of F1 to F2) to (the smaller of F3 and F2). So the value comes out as 0.222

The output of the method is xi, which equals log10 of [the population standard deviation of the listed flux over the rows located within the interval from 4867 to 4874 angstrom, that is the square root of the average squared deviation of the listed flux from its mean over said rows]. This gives -0.95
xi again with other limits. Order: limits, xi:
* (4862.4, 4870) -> -0.55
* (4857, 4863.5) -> -0.44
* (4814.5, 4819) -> -0.66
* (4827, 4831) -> -0.33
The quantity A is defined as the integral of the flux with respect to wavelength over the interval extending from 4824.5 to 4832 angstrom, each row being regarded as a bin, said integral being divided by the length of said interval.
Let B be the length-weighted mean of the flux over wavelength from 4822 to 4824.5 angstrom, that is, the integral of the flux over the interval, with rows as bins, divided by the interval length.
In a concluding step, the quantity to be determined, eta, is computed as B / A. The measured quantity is 0.99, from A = 5.5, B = 5.48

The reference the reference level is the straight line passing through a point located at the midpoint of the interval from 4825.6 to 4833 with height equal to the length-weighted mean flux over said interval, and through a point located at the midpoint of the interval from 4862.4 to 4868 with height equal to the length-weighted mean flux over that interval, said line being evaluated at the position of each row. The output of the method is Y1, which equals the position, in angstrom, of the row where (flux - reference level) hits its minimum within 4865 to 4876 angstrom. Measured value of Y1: 4874.18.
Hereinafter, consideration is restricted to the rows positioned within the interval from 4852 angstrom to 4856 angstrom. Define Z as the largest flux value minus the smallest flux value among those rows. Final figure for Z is 0.82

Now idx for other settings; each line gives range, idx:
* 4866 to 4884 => 0.46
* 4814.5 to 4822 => 0.12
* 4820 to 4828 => -0.56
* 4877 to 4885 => -0.22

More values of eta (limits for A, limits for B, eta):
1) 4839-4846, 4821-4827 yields 1.05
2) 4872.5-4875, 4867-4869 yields 1.03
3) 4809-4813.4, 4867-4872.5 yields 0.99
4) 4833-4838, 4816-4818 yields 1.06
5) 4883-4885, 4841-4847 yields 0.89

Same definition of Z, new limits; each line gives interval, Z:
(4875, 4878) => 0.67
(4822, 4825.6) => 0.65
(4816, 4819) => 0.48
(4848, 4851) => 0.92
